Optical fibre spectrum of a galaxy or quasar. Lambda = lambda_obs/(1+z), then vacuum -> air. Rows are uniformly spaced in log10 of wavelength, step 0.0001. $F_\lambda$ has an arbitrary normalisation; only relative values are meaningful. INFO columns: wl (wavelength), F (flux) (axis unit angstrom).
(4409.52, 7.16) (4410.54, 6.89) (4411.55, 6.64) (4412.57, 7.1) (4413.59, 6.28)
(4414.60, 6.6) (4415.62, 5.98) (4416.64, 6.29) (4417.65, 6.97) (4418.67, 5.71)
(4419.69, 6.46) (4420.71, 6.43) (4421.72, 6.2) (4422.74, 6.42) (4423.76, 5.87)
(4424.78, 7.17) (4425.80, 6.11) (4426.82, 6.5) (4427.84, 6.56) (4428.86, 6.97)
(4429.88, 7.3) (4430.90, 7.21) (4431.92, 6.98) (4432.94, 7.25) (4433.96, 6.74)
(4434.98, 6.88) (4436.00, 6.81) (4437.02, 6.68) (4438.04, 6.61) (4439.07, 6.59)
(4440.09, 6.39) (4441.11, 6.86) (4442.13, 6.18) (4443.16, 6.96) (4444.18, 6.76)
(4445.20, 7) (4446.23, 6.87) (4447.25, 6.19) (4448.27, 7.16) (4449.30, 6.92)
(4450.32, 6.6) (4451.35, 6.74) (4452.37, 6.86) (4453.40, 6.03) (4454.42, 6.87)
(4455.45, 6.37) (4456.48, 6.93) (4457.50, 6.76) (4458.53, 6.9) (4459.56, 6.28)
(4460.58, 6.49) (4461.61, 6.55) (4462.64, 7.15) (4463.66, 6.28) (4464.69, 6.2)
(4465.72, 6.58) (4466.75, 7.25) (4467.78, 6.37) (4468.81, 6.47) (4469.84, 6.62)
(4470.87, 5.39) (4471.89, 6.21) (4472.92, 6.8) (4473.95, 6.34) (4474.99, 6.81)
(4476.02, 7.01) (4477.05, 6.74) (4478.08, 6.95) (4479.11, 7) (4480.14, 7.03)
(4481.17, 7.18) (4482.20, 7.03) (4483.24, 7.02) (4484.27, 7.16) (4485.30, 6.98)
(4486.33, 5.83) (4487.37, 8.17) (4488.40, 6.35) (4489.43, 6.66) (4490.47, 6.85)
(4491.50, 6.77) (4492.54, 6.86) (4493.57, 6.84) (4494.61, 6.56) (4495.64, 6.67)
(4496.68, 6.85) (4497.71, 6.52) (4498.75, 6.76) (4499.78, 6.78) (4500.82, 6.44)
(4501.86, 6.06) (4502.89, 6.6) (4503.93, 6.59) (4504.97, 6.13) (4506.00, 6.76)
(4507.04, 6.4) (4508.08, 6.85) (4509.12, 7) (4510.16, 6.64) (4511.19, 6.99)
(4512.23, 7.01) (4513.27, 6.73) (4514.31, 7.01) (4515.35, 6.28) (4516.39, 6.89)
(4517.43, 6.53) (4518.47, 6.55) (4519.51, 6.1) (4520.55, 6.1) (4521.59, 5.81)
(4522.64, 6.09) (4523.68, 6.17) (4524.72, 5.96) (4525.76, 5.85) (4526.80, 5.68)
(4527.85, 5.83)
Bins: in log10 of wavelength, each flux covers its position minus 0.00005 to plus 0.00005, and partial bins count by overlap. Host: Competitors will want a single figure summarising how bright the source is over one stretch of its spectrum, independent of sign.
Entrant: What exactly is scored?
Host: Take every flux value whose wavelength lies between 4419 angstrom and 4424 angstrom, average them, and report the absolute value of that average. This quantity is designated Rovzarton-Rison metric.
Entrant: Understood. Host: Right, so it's 6.28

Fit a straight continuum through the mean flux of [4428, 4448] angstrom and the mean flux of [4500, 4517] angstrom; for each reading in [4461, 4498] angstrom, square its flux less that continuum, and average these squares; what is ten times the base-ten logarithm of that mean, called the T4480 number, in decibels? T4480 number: -6.7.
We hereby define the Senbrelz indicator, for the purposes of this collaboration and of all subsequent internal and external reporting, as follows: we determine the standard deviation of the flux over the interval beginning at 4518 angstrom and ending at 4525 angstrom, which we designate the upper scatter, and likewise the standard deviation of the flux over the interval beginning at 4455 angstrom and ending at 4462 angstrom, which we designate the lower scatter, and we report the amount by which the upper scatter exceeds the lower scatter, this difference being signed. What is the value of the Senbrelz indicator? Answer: -0.03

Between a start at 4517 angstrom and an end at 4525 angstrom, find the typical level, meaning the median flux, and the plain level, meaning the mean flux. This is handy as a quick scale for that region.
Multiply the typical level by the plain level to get 37.6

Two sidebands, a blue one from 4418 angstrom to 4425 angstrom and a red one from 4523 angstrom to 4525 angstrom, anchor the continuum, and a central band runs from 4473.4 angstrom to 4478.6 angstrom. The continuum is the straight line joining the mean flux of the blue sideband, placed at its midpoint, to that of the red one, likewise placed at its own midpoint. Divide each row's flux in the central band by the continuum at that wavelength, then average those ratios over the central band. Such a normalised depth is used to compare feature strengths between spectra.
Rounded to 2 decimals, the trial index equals 1.09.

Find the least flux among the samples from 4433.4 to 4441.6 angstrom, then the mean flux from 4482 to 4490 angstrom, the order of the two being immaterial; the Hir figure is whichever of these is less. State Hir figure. 6.39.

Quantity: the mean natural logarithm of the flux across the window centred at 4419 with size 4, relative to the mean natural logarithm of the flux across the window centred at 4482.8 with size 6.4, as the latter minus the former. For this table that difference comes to 0.10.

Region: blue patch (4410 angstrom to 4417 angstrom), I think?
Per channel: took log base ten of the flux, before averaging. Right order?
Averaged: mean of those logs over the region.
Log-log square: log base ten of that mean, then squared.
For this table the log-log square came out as 0.0079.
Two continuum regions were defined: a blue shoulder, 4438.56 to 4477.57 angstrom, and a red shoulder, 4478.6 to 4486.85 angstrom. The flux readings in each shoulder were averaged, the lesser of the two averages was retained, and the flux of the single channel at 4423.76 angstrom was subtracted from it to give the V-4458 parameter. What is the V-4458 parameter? 0.7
